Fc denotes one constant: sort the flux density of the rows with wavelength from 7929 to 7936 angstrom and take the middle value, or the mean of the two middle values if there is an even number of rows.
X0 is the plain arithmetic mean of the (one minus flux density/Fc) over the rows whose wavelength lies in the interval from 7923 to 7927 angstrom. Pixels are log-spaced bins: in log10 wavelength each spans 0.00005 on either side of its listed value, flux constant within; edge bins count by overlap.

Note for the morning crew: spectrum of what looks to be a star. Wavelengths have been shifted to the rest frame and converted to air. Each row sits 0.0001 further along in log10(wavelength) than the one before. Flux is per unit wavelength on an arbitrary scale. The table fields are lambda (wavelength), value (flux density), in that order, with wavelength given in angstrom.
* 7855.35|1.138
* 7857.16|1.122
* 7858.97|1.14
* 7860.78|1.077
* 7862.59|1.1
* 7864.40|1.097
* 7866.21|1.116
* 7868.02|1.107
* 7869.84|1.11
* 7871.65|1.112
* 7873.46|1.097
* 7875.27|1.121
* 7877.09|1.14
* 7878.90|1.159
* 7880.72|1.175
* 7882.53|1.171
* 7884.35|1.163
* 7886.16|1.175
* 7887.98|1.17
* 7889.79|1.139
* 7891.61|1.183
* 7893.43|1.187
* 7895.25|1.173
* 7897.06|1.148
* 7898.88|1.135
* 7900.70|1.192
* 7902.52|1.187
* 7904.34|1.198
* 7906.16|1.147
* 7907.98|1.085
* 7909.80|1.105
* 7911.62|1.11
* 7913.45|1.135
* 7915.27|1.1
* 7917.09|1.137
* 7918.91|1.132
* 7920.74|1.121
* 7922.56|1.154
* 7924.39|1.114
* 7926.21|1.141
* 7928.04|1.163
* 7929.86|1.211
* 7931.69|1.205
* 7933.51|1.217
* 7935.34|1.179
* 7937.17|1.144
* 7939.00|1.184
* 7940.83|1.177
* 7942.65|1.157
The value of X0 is 0.067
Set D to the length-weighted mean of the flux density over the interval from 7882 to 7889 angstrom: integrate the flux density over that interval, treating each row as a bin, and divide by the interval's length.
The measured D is 1.17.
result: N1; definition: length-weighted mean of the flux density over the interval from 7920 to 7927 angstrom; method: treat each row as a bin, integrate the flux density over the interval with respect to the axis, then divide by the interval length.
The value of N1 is 1.13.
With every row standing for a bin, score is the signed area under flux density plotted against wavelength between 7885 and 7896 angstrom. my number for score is 12.9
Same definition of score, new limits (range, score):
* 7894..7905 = 12.9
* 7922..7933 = 12.8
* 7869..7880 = 12.4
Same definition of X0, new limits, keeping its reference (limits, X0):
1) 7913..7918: 0.070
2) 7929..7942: 0.016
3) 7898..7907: 0.030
